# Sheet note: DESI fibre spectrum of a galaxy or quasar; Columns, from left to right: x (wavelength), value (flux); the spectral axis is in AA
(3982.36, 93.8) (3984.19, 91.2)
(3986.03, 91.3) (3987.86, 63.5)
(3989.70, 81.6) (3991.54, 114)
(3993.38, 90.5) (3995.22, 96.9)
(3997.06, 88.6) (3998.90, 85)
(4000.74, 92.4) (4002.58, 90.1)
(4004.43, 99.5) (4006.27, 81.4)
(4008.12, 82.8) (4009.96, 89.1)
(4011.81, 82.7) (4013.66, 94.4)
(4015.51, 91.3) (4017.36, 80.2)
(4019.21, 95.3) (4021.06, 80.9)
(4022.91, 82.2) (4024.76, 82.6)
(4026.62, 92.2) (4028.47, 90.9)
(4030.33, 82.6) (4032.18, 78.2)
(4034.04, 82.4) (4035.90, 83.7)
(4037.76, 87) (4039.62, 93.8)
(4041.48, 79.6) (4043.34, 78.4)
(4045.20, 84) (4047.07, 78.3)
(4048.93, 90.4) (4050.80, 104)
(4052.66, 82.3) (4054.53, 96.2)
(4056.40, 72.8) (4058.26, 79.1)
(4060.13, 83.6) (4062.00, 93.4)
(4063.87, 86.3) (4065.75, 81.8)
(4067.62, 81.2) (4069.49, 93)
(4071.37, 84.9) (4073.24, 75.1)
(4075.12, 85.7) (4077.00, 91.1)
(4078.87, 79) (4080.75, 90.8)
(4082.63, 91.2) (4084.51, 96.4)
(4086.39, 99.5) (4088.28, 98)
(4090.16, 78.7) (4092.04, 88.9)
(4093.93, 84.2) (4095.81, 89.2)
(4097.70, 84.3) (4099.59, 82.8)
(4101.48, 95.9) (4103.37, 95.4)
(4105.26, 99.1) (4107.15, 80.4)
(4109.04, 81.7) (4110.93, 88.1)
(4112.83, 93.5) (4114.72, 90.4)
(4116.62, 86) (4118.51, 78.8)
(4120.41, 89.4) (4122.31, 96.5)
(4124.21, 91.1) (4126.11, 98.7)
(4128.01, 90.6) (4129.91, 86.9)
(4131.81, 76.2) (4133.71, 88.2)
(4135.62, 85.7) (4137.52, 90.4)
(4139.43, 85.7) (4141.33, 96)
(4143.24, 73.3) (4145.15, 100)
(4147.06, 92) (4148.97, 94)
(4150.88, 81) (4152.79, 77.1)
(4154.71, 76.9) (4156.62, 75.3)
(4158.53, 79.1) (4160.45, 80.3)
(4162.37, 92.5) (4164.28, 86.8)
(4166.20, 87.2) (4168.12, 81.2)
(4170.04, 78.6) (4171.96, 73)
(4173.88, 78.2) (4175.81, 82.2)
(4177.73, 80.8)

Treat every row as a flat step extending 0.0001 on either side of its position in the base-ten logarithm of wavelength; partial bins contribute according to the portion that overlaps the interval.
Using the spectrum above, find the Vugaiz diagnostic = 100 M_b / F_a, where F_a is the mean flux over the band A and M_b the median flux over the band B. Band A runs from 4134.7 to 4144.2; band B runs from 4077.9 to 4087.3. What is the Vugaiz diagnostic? 106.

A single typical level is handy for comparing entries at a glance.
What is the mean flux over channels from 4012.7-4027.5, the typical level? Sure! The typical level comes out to 87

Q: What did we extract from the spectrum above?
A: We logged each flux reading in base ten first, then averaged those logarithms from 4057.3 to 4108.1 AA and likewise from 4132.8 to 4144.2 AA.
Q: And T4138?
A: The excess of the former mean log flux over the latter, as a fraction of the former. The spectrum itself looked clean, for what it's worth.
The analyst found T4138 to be 0.003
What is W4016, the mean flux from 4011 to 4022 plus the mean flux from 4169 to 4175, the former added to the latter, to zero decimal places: 164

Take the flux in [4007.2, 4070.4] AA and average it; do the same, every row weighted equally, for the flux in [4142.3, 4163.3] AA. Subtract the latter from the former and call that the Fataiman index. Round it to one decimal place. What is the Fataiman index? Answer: 2.0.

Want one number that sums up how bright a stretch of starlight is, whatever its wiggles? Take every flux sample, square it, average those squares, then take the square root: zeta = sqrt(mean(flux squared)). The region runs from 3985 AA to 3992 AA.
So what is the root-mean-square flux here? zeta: 89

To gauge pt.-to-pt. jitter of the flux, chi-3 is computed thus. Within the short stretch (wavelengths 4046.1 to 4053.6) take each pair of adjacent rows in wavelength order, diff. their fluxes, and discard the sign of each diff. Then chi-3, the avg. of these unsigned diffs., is 15.8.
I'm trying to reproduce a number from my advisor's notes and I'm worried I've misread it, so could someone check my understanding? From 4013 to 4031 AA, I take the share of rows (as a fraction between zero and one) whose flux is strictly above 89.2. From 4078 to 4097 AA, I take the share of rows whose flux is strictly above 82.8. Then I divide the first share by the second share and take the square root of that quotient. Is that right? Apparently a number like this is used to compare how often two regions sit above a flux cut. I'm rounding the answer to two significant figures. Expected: 0.79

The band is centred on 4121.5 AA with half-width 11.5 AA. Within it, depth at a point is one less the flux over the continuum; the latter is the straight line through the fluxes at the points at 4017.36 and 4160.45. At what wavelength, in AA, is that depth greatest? 4131.81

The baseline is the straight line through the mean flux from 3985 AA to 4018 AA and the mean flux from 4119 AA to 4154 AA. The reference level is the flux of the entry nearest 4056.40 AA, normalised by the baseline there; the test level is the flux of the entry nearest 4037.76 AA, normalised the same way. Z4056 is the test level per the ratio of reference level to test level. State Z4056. 1.17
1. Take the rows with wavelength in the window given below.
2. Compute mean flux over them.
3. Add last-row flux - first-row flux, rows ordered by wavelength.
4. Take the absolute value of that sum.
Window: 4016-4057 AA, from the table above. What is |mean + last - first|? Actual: 78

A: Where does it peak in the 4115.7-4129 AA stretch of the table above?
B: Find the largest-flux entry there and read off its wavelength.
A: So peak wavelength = 4126.11 AA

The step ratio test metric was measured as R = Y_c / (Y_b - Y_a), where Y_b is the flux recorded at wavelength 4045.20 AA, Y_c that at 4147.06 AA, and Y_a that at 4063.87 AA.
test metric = -40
